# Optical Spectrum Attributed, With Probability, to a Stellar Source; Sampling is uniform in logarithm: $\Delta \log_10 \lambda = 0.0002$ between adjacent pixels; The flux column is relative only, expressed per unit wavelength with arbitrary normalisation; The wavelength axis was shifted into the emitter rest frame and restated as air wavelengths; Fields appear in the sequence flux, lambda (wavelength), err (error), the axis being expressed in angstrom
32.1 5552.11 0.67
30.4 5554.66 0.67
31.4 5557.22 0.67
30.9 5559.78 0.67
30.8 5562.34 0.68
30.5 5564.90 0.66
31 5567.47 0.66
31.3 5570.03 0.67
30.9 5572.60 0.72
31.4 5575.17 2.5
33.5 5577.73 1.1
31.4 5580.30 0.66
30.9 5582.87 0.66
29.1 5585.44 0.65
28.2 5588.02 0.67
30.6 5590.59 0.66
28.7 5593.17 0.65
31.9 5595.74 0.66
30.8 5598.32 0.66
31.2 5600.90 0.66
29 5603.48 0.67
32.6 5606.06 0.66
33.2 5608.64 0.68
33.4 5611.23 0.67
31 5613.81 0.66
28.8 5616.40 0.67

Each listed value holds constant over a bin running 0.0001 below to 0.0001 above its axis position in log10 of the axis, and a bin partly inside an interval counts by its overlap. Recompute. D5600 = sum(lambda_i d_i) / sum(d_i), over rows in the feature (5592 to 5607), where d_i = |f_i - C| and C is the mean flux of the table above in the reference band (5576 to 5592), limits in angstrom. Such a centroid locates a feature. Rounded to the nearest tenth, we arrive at 5599.9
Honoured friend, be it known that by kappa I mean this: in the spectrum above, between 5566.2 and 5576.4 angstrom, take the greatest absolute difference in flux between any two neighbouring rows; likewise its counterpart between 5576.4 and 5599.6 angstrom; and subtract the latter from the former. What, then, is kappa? -2.7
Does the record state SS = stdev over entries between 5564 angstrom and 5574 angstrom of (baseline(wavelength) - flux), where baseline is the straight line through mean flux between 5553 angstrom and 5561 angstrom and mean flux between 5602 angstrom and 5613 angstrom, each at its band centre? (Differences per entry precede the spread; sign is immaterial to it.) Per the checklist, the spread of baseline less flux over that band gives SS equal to 0.3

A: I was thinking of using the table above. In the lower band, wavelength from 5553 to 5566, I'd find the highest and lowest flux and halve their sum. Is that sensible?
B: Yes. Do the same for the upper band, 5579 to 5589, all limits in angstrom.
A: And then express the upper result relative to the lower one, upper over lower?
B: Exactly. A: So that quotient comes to 0.96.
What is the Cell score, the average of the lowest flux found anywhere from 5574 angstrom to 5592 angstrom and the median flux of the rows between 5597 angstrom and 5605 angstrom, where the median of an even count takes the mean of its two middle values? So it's 29.5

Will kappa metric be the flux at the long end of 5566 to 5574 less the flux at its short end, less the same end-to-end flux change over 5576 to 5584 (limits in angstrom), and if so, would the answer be 2.5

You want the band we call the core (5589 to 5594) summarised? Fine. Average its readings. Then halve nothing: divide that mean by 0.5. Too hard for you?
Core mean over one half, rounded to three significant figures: 59.3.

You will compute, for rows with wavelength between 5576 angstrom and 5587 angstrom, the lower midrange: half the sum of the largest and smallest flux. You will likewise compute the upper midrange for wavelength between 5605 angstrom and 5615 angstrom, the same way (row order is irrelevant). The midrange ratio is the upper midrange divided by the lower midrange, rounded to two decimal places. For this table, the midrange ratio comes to 1.03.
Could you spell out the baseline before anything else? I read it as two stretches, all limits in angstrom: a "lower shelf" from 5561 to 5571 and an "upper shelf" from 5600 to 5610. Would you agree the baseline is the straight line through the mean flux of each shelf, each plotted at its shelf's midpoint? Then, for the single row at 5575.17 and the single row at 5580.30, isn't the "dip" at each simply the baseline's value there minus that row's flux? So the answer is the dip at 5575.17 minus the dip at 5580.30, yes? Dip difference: -0.1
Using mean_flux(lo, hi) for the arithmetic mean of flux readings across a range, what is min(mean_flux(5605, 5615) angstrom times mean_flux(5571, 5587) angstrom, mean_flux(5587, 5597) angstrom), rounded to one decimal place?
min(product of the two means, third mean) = 29.9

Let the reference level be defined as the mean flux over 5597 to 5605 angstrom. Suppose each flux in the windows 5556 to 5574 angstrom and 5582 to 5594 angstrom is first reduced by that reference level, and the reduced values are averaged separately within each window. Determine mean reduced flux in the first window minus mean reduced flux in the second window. 1.5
